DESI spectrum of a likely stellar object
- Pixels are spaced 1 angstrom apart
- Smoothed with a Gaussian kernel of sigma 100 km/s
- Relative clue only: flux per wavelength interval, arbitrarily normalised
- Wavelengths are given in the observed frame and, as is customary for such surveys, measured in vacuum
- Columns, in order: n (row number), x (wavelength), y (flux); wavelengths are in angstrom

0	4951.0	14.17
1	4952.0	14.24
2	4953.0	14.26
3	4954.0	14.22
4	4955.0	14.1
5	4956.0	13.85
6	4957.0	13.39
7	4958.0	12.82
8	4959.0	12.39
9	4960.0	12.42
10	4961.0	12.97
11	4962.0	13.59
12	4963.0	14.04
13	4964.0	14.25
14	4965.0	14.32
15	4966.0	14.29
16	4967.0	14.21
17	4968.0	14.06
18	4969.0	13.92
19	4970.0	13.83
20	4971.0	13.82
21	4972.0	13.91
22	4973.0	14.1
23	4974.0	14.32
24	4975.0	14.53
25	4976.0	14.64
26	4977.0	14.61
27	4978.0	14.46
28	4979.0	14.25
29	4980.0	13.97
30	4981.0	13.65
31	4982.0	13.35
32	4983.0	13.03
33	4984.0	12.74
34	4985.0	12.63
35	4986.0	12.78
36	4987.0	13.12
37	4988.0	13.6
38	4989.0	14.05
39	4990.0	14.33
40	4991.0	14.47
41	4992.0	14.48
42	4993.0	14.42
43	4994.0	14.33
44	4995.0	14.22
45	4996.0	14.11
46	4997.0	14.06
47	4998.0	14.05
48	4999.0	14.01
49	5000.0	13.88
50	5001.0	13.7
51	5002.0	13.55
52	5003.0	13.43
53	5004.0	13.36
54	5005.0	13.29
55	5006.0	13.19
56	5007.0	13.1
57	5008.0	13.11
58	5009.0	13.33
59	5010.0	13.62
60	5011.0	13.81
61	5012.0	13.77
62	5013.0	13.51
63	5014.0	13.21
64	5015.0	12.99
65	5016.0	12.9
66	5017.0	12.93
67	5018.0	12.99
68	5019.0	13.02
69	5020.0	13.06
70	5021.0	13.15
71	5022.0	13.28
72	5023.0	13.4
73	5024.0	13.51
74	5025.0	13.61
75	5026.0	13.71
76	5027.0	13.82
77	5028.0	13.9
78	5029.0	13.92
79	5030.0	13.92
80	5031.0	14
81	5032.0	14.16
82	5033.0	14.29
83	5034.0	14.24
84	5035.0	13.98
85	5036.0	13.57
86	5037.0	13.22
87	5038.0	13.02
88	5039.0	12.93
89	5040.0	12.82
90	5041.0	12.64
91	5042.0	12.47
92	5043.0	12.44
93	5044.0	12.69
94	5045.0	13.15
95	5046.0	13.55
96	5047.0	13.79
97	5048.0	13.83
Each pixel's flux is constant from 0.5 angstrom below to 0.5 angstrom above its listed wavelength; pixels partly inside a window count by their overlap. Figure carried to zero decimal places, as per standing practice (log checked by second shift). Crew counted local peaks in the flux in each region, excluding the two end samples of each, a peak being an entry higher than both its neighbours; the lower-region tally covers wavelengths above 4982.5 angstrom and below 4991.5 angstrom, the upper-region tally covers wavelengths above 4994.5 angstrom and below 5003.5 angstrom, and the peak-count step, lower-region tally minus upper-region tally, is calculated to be 0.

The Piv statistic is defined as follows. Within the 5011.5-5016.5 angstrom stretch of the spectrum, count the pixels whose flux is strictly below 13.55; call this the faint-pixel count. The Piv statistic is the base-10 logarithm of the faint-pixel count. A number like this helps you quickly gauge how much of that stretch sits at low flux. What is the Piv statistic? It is 0.60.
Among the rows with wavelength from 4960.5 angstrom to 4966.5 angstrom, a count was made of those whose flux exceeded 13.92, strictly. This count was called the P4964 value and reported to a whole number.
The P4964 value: 4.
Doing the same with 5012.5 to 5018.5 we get 0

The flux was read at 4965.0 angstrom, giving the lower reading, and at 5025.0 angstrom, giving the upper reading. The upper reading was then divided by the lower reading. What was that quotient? 0.95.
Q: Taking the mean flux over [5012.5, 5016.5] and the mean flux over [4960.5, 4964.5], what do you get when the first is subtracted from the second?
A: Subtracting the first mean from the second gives 0.6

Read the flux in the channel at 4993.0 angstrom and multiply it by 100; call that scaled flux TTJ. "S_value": 1442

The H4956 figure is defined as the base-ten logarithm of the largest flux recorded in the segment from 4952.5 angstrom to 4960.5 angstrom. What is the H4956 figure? 1.15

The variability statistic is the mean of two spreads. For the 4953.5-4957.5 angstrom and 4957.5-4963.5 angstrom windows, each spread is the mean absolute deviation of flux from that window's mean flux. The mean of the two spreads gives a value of 0.39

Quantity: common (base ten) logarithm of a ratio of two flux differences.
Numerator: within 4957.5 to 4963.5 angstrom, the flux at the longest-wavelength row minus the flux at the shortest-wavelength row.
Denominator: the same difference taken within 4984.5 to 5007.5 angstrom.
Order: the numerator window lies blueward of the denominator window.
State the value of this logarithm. 0.4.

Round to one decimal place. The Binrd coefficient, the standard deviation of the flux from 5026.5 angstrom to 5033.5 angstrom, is 0.2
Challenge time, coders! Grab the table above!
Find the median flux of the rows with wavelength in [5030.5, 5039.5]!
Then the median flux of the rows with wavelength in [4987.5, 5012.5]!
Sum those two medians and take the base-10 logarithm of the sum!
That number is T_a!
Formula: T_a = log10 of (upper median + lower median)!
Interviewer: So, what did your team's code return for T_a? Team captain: 1.444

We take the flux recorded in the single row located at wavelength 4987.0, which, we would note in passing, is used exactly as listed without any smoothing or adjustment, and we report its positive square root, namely 3.62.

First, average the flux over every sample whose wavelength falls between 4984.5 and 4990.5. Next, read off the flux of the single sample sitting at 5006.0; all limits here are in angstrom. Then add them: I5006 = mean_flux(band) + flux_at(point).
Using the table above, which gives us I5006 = 26.6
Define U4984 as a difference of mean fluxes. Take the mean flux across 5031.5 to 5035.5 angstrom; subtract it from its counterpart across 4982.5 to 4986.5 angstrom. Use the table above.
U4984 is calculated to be -1.4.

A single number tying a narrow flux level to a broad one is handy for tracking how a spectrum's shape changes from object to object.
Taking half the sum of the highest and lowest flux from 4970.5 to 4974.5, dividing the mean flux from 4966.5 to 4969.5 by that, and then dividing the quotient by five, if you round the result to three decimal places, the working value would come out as 0.200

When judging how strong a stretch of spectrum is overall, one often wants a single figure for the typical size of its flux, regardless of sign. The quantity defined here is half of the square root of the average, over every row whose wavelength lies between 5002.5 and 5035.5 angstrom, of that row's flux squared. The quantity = 6.75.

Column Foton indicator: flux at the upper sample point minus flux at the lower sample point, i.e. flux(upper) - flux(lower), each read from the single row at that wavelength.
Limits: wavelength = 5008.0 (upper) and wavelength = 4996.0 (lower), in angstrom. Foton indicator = -1.0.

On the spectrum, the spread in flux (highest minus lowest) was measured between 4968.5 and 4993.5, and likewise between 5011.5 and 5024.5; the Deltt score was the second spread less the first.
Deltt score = -1.14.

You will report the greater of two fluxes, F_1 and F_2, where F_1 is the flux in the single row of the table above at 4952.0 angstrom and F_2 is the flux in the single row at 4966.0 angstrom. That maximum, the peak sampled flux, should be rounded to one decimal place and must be 14.3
